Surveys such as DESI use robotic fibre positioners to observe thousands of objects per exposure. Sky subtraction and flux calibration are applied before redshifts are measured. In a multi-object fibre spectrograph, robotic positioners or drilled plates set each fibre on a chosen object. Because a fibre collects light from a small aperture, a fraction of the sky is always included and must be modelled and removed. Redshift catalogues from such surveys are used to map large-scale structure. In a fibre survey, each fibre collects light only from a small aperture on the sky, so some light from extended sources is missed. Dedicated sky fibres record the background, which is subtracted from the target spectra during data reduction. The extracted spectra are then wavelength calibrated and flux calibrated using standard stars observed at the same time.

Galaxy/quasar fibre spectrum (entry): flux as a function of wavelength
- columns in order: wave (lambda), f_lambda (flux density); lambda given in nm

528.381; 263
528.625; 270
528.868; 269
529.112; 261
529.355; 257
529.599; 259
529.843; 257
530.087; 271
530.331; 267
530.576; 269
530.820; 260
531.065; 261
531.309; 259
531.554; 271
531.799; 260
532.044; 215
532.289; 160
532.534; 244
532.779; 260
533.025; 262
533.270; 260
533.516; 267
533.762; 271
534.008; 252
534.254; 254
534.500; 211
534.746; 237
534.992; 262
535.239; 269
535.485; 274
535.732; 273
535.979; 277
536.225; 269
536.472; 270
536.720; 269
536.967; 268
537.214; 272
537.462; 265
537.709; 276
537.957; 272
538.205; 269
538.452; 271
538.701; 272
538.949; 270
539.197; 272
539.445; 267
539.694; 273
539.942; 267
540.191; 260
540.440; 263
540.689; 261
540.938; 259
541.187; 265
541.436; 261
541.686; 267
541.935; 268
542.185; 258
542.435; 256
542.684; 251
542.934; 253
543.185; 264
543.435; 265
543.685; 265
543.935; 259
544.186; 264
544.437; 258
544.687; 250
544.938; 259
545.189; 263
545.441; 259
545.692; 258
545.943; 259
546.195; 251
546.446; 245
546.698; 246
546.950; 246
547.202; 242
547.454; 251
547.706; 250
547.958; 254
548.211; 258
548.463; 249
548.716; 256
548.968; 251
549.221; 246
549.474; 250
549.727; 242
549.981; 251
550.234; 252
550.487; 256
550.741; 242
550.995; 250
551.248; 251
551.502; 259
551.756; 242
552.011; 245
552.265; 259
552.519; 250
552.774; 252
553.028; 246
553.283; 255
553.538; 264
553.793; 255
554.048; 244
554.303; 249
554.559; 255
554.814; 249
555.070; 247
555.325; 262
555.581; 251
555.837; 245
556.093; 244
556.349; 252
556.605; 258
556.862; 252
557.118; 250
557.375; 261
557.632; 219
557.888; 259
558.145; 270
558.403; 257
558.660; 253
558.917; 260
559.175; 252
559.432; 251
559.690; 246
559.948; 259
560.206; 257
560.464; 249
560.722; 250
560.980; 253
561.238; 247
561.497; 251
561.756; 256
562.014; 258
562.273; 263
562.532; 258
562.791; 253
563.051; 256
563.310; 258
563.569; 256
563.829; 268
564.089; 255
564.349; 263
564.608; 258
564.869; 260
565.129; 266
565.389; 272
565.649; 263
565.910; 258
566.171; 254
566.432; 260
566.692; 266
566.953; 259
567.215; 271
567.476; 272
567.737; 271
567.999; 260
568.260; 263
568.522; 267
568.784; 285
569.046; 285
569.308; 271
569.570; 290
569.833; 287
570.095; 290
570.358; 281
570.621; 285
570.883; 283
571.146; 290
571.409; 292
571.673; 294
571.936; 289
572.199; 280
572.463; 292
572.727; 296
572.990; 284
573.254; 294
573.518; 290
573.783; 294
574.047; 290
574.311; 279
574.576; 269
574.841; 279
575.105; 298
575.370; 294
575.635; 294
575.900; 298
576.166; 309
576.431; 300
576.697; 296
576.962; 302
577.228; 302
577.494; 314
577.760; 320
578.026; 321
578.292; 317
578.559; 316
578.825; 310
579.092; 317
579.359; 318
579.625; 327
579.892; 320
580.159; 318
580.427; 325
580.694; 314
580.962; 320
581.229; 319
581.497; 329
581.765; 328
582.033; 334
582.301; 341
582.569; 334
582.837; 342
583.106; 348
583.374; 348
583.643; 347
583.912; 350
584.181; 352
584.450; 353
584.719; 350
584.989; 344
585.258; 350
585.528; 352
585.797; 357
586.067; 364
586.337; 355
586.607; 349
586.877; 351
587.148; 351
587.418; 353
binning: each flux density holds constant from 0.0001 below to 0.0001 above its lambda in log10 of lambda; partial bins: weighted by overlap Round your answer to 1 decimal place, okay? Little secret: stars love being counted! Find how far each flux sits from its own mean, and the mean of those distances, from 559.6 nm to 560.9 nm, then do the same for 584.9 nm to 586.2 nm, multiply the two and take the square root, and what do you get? 5.1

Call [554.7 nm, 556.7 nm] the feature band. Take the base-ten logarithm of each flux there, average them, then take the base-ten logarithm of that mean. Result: 0.380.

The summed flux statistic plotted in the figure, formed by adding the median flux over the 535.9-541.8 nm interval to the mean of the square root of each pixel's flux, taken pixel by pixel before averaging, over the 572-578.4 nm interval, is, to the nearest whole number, 286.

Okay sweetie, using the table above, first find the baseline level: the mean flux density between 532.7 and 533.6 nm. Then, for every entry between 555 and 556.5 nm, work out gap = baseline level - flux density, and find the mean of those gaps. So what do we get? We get 12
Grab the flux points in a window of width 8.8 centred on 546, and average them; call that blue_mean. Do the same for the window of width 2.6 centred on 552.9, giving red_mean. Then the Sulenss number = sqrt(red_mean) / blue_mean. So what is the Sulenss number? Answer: 0.062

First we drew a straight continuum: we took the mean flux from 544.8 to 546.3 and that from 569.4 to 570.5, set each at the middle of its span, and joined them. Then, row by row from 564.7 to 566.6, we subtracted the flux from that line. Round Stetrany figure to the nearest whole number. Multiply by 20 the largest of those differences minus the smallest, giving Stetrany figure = 378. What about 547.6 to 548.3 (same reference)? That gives 148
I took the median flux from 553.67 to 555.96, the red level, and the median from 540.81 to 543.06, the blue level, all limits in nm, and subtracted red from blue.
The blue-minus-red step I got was 10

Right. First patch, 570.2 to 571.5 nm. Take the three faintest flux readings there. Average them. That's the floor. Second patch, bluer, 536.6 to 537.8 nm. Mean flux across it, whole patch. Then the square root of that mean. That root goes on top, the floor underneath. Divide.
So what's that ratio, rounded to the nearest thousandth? 0.058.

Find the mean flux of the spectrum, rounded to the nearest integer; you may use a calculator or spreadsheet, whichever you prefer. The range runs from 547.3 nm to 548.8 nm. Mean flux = 253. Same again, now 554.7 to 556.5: 250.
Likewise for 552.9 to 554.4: 252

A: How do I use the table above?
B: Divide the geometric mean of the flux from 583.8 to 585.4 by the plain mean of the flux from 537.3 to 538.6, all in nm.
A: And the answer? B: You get 1.29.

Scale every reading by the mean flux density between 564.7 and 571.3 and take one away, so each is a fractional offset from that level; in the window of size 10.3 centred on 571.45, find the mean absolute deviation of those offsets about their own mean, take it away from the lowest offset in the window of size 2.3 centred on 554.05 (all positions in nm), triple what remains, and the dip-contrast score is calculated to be -0.4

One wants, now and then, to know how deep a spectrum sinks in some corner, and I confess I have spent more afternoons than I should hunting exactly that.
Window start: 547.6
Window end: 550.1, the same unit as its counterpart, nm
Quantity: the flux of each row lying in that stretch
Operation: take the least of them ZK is 242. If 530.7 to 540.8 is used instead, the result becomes 160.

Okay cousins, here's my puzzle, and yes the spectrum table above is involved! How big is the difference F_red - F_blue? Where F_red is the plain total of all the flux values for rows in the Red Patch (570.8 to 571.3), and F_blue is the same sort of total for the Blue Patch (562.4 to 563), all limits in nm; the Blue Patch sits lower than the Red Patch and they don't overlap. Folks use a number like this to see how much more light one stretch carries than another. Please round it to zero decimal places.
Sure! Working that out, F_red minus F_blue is 62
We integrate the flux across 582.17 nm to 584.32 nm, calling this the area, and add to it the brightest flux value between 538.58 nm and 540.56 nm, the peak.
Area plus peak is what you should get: 1015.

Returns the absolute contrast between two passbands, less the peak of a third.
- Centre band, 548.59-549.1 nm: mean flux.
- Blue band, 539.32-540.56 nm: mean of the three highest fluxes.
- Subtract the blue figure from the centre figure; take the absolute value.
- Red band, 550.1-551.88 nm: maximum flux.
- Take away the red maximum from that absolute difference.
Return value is -244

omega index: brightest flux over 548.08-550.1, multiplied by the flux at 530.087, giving 69918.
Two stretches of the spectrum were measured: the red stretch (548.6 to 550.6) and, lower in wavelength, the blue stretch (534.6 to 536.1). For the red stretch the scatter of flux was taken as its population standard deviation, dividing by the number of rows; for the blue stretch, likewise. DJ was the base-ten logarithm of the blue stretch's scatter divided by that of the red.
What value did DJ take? 0.49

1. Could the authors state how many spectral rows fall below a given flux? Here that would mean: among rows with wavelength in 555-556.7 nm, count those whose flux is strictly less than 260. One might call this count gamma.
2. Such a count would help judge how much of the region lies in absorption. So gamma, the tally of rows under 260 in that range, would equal 6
